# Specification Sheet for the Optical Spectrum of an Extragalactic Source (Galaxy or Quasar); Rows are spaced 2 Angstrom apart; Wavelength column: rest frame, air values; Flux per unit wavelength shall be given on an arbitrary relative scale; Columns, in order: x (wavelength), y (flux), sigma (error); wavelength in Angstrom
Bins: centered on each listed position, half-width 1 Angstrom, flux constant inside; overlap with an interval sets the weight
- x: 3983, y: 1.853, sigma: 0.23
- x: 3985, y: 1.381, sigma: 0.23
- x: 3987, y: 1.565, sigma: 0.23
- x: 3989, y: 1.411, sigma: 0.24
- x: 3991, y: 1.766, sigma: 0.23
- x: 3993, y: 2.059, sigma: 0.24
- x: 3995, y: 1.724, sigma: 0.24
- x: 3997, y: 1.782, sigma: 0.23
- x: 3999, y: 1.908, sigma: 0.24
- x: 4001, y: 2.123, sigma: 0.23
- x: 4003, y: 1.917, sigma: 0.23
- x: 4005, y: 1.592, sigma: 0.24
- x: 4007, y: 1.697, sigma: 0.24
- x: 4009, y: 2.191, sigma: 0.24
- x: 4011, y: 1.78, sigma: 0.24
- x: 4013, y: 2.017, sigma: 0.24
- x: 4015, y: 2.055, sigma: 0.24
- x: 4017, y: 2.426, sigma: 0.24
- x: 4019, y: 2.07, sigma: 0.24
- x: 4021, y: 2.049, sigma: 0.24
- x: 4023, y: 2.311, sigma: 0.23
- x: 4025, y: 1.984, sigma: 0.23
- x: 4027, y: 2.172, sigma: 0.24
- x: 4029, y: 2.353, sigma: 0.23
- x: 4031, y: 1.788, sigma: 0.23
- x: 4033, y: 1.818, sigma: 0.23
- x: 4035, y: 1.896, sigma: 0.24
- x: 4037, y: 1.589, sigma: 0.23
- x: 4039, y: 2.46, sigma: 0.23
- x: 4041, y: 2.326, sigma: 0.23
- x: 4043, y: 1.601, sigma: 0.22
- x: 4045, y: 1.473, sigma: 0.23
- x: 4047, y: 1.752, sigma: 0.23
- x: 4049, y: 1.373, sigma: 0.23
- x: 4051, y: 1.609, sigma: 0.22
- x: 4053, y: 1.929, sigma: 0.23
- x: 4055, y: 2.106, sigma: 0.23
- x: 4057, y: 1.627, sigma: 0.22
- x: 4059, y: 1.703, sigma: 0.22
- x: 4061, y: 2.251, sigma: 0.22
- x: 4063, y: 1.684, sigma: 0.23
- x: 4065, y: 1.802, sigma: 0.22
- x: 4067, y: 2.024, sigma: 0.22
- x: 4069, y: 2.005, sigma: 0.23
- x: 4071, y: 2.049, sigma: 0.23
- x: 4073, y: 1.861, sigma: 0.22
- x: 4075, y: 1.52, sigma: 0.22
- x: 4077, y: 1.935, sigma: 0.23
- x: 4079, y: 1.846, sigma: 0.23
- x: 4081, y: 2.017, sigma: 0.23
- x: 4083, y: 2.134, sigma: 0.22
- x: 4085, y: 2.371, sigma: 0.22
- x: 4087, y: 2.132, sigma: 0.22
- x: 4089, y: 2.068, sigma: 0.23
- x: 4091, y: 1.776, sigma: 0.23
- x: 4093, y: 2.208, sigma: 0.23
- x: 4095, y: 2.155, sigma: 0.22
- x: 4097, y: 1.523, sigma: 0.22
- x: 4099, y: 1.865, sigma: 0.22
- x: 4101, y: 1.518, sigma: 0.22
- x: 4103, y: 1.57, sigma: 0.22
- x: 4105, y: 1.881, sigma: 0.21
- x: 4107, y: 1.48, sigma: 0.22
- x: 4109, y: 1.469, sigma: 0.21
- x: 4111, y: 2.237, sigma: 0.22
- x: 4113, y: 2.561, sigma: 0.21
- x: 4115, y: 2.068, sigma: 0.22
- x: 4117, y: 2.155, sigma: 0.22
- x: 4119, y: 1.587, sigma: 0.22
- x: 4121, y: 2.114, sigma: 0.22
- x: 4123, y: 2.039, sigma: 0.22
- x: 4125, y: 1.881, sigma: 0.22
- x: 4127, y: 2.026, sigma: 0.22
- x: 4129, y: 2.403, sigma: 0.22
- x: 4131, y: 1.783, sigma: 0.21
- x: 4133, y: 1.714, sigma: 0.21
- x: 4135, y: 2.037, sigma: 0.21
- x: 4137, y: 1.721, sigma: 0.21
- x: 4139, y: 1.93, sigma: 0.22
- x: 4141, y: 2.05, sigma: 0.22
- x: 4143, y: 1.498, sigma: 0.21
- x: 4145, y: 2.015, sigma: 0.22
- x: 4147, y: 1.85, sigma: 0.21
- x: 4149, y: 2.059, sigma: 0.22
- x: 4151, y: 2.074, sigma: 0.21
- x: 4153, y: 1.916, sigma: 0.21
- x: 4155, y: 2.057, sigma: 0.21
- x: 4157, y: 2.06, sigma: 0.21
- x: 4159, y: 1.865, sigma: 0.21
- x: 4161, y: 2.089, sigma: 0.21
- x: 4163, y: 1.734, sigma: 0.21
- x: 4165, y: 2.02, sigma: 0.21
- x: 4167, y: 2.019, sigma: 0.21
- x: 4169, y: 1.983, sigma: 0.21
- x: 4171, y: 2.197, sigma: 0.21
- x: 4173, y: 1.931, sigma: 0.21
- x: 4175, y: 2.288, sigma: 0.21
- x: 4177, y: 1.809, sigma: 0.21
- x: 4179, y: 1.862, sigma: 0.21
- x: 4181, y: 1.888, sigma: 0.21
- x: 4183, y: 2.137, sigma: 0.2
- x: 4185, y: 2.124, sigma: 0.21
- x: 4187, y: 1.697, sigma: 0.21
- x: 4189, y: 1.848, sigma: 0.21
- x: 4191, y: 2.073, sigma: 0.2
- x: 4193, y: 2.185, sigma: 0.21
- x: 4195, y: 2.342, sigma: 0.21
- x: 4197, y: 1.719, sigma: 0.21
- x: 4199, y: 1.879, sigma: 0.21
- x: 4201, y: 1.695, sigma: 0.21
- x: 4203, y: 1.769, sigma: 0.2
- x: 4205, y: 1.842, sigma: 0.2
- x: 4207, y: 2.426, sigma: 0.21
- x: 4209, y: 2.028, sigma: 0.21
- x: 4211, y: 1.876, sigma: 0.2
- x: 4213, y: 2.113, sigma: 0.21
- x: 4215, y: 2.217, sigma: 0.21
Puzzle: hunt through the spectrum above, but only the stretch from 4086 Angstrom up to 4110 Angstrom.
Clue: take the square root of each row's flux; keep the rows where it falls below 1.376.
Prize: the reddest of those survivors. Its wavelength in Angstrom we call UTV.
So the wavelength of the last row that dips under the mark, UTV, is 4109 Angstrom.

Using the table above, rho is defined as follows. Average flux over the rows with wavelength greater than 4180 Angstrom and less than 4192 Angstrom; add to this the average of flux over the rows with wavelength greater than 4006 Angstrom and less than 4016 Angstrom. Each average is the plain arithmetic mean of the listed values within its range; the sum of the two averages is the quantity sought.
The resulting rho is 3.91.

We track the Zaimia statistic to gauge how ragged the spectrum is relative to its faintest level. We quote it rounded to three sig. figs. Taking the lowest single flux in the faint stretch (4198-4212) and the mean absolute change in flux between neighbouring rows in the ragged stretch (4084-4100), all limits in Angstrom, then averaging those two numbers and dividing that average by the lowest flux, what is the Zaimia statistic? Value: 0.587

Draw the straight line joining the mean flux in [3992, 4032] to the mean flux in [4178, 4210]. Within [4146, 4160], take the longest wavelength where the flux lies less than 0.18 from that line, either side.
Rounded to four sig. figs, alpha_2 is 4159 Angstrom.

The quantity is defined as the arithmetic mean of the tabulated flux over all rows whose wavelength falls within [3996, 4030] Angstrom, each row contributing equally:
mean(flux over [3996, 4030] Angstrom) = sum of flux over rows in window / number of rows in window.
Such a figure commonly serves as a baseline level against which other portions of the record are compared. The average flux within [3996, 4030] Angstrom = 2.03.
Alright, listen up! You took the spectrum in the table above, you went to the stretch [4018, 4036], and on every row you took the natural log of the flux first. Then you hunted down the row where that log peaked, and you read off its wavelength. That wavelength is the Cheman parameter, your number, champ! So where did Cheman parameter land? 4029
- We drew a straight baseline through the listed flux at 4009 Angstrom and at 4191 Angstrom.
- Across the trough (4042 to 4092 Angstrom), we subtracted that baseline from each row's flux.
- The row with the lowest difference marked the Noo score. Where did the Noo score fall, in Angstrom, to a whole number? 4049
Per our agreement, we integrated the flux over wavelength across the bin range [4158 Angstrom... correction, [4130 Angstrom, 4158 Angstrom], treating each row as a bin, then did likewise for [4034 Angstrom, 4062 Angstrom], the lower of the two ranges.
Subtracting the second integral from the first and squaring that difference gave 4.6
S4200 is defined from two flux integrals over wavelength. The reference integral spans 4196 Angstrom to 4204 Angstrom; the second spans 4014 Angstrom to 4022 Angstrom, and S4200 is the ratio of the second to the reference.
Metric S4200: 1.2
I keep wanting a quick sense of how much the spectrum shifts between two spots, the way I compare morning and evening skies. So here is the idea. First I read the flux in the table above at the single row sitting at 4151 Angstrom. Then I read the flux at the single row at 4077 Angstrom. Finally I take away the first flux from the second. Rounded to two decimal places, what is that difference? -0.14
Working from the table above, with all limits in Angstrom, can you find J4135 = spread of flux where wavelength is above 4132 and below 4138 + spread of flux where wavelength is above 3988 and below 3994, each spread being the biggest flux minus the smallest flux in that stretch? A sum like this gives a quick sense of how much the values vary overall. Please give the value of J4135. 1.0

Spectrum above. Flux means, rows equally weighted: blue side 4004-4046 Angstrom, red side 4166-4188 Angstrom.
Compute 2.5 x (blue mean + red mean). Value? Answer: 9.94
